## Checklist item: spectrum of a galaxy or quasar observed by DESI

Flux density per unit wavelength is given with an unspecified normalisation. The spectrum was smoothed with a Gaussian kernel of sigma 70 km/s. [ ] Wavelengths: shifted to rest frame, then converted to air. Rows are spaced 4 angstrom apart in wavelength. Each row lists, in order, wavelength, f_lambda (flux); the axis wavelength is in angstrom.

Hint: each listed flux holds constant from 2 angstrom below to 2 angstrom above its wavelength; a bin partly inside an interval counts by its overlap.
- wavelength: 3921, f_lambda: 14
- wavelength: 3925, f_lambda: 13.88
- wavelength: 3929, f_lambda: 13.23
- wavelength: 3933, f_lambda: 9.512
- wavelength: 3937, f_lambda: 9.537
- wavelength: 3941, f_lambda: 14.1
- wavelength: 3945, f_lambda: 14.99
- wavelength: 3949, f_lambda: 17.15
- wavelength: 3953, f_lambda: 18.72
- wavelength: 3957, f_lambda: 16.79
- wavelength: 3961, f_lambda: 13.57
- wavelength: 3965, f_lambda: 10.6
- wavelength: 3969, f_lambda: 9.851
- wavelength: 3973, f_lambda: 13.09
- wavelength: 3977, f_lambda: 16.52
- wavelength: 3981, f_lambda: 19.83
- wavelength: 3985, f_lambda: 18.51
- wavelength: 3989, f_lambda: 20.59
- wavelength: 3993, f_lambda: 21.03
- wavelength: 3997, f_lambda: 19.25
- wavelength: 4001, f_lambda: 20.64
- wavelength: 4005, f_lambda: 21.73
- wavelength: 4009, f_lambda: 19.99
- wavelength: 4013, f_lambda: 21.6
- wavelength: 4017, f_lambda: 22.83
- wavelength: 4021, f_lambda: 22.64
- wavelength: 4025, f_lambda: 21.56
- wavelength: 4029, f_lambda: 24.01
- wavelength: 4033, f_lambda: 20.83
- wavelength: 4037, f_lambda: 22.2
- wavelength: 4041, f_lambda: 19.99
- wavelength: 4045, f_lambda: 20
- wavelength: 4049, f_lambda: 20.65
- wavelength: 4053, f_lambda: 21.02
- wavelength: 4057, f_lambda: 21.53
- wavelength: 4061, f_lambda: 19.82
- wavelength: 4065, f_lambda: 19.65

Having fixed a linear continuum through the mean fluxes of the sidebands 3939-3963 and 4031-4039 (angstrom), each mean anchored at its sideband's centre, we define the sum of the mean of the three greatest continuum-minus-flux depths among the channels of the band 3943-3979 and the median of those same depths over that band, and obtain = 7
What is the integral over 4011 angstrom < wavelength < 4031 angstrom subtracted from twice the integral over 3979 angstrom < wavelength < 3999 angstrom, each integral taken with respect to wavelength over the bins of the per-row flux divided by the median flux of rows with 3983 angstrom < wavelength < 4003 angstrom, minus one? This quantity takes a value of -3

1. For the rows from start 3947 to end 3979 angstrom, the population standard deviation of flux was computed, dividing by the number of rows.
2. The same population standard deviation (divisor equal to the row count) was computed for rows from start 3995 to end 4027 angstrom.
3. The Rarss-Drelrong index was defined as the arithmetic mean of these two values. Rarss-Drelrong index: 2.1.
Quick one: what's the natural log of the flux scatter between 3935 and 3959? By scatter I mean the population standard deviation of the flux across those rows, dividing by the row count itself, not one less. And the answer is 1.1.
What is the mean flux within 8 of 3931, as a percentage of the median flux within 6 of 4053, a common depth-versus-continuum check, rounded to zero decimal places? 55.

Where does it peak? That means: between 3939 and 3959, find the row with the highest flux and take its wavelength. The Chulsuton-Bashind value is 3953 angstrom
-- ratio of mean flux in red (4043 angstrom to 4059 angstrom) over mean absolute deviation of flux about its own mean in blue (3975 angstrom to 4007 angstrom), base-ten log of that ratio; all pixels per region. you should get 1.2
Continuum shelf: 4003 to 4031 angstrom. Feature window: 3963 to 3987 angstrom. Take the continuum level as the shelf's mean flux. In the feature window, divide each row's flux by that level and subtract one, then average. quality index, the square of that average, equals 0.11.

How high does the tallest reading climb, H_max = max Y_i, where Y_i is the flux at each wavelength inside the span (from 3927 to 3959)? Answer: 18.72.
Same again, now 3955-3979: 16.79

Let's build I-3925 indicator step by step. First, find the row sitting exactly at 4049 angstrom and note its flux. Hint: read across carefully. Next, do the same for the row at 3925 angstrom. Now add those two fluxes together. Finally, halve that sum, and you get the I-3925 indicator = 17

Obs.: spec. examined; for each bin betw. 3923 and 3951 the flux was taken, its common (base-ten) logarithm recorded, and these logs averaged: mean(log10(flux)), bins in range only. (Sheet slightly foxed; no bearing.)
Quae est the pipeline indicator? 1.11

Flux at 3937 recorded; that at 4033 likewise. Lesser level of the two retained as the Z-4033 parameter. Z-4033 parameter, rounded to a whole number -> 10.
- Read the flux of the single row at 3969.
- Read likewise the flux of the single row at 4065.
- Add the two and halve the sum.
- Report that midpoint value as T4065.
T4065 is 15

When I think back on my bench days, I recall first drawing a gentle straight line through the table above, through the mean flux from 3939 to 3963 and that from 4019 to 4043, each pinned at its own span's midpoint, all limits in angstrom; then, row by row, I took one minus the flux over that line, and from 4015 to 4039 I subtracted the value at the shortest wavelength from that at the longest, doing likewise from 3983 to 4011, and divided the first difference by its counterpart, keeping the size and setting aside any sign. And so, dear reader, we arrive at 6.4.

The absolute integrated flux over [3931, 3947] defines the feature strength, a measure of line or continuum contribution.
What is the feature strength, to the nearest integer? 193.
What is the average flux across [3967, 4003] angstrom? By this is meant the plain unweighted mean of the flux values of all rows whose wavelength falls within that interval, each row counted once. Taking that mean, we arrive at 17.7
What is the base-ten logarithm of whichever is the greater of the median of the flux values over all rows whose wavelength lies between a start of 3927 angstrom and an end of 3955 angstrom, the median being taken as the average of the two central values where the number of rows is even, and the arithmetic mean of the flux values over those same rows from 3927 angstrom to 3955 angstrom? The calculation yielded 1.15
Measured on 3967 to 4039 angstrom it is 1.32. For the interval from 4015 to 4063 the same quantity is 1.33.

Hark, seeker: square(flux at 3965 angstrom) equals 112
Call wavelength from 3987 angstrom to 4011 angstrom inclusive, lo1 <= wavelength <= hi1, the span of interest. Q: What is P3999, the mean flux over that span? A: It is 20.5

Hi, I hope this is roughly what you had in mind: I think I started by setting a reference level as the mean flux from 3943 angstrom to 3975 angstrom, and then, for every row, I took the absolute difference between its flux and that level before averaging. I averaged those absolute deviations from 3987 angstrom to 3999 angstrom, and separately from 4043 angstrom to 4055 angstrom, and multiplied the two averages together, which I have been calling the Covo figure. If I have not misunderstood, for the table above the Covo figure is 37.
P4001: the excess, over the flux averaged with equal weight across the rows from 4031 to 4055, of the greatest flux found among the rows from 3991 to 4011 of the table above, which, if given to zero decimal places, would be 1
